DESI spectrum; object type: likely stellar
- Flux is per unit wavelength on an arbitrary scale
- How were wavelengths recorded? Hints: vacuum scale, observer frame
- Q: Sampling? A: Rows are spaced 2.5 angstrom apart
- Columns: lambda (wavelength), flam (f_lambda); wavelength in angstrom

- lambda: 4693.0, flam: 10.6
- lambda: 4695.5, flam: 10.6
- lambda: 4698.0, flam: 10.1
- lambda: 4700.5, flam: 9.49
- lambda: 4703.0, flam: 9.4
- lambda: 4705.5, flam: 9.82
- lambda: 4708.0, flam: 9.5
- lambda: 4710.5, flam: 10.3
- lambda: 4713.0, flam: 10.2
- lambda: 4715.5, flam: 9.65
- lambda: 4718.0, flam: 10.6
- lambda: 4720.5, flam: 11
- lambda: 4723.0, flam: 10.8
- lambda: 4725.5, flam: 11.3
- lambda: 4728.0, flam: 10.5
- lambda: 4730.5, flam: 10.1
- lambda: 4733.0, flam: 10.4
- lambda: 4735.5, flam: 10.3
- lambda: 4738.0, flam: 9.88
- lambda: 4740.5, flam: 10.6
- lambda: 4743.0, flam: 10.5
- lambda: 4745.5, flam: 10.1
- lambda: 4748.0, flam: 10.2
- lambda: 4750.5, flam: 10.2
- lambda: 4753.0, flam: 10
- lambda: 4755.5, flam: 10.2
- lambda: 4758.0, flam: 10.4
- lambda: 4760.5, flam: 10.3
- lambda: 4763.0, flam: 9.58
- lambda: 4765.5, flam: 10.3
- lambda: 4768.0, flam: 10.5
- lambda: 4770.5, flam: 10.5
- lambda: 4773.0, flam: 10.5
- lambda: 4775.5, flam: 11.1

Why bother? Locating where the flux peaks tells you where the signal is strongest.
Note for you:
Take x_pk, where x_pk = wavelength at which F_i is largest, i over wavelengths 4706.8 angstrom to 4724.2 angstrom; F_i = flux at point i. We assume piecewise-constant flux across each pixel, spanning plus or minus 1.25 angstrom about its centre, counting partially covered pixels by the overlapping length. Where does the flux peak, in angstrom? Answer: 4720.5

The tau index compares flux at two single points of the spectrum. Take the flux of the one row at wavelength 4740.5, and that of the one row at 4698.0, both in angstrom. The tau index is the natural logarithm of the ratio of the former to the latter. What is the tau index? 0.048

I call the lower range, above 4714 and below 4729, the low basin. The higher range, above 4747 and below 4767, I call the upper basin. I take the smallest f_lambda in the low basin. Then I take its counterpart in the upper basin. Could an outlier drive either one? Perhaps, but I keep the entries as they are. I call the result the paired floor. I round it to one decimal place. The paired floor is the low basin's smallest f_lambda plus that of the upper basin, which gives 19.2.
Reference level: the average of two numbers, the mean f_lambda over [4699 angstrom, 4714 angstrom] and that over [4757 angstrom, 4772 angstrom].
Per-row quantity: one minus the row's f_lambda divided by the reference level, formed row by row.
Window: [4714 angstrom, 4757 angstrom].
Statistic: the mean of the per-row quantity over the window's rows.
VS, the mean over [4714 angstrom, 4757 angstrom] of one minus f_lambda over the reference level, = -0.0347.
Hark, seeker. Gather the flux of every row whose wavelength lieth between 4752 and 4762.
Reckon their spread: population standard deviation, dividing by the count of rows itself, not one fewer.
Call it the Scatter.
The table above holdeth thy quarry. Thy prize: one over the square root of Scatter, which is 2.60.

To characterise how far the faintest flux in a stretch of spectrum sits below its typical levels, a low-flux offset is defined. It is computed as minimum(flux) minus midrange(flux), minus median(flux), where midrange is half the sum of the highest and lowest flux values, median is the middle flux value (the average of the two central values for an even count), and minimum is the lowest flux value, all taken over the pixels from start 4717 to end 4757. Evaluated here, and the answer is -11.1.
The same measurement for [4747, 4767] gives -10.6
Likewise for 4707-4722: -11.0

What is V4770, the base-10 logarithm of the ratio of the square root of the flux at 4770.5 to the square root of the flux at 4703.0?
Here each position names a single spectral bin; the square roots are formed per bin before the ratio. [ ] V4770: 0.024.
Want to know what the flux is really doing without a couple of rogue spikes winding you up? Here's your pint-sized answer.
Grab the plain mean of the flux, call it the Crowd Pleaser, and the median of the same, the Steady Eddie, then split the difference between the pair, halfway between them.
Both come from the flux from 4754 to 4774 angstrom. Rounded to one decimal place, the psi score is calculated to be 10.3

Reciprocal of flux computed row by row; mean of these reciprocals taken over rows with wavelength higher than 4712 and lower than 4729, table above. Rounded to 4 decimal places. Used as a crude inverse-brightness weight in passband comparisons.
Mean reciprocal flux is 0.0947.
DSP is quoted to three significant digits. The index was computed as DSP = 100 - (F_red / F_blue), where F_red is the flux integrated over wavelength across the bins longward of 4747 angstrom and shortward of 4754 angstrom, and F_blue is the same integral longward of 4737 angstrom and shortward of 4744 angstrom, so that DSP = 99.0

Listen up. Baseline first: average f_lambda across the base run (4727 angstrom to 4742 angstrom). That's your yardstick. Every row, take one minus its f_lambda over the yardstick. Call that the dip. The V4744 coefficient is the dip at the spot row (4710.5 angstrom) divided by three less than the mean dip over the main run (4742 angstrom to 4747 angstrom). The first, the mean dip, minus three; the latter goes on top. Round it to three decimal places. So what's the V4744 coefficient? 0.000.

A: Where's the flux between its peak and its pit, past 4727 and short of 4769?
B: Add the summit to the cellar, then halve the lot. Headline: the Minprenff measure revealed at 10.1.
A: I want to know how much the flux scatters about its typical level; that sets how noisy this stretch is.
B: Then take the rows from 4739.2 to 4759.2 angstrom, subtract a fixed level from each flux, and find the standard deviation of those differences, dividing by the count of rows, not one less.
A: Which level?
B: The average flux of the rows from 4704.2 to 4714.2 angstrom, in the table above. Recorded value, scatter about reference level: 0.19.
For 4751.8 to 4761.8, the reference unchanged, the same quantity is 0.15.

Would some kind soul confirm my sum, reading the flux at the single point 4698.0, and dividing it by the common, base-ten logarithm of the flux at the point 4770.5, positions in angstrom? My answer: 9.9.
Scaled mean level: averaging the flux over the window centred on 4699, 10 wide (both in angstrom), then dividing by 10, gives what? 0.99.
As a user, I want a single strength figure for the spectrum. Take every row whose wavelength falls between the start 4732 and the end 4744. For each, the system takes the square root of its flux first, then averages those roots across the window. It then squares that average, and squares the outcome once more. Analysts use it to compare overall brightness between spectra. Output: 107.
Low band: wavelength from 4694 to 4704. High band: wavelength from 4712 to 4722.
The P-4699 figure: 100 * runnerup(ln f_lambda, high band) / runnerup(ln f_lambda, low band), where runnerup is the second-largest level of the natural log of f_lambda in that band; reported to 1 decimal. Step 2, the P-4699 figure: 102.1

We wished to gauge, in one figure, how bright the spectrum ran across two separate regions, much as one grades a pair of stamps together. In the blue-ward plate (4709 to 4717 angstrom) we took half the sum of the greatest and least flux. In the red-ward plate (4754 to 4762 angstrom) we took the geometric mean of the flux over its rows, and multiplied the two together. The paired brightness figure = 102.7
